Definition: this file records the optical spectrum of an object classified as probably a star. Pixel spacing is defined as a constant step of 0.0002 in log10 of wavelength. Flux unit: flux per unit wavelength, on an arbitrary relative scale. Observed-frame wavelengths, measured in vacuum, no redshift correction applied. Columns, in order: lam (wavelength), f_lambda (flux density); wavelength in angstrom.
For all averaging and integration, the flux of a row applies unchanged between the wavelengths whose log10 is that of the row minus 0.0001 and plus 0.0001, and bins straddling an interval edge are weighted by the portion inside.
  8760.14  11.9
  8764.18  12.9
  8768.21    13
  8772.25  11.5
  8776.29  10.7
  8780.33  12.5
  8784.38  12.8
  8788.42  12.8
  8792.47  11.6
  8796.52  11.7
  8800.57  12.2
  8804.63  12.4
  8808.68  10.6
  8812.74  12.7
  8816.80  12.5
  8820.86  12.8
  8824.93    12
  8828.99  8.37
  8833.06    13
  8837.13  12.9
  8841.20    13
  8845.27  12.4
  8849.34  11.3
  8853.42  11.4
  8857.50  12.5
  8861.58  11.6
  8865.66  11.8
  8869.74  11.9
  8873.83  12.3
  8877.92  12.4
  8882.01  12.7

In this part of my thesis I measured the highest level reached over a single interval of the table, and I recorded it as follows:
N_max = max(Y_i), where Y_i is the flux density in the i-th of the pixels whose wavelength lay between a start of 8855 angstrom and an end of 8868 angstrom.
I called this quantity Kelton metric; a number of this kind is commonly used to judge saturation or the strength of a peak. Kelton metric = 12.5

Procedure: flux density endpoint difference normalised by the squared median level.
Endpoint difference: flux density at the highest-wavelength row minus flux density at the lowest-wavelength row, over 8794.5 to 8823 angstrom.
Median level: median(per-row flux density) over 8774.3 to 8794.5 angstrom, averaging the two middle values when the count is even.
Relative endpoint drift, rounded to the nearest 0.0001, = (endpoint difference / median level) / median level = 0.0070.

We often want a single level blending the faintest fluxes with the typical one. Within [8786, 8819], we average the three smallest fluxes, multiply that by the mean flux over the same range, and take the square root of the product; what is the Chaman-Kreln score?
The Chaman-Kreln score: 11.68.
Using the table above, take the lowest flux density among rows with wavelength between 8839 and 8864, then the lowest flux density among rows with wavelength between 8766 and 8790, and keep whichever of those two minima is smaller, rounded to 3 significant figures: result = 10.7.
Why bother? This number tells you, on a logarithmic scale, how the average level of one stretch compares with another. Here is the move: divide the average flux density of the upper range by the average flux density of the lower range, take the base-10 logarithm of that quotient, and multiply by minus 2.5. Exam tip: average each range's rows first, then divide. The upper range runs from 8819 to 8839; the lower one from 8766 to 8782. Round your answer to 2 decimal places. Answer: 0.01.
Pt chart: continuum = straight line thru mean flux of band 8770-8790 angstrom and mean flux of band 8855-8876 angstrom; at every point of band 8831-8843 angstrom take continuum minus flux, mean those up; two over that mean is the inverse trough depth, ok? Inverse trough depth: -2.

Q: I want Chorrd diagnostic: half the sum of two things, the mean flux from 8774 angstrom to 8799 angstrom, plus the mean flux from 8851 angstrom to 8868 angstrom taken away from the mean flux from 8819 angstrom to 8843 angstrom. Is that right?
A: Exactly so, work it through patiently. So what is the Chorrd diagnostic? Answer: 6.10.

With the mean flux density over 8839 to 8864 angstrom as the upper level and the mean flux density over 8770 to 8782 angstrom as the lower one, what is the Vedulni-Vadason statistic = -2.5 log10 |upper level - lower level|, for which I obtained 0.8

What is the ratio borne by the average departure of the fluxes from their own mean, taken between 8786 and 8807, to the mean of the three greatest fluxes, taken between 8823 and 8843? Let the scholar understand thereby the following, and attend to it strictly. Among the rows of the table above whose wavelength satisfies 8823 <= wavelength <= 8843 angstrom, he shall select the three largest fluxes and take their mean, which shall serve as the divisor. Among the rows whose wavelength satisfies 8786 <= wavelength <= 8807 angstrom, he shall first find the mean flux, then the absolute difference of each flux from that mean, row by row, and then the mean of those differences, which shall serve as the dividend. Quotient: 0.030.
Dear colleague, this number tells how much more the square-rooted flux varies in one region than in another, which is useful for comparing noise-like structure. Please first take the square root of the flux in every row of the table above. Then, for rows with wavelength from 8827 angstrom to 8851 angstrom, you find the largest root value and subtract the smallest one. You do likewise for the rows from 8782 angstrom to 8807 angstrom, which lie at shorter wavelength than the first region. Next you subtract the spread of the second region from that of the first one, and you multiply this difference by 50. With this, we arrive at 27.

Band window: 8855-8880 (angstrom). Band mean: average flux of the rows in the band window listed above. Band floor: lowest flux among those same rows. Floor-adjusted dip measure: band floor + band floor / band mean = 12.6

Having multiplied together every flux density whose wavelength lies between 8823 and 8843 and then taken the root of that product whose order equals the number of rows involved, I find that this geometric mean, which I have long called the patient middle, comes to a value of 11.7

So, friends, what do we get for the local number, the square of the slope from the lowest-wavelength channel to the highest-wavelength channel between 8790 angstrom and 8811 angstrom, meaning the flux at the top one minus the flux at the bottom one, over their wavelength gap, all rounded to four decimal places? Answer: 0.0038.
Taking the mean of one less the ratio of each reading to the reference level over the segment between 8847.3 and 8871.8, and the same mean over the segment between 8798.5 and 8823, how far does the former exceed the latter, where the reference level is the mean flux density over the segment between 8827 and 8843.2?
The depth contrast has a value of 0.038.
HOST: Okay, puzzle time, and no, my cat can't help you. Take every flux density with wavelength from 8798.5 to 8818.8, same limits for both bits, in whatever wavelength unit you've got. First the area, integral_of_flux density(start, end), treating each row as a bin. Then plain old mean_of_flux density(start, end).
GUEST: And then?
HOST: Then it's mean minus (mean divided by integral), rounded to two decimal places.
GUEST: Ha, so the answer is 12.03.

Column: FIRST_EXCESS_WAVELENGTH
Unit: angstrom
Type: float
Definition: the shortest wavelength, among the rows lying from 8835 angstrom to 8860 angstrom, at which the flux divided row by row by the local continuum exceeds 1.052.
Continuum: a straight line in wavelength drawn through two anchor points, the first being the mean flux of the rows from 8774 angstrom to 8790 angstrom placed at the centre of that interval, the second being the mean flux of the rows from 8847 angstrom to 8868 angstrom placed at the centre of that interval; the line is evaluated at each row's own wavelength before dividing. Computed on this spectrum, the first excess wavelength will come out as 8837.13 angstrom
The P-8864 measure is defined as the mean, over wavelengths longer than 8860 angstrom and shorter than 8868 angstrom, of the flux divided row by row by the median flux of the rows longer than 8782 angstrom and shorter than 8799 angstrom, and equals 0.96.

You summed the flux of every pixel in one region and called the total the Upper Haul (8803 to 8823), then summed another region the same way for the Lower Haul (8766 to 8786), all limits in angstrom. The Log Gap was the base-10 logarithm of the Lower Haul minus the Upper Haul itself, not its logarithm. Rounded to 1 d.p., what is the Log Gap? -59.2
